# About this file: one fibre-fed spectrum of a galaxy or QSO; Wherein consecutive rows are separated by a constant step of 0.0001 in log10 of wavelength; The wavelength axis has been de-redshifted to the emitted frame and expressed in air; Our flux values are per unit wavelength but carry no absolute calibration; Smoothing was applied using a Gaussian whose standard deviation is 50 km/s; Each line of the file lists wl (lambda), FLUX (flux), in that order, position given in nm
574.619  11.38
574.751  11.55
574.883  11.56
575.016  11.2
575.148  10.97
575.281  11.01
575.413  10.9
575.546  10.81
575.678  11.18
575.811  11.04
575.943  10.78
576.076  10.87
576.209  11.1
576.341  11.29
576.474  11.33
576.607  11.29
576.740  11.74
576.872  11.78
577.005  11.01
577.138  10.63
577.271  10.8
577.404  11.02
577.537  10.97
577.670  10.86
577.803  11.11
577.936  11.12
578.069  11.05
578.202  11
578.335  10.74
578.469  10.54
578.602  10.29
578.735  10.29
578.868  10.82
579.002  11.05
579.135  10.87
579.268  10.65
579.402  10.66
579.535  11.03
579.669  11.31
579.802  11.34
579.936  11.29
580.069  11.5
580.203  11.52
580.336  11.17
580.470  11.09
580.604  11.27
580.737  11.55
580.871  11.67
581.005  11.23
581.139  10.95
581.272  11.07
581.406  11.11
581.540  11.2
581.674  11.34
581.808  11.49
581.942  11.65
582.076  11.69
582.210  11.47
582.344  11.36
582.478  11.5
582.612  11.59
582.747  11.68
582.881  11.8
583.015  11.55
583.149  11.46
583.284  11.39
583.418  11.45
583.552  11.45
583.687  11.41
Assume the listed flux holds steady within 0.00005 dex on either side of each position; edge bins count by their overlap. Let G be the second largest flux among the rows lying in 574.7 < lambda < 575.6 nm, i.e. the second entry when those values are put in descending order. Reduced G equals 11.55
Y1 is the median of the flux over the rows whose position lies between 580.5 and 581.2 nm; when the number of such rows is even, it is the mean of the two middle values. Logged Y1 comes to 11.27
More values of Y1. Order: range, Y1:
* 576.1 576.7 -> 11.29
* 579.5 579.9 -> 11.31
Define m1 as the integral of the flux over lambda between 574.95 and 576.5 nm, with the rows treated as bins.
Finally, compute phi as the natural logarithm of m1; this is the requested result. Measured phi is 2.8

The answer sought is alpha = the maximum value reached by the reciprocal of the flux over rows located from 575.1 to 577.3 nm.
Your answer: 0.094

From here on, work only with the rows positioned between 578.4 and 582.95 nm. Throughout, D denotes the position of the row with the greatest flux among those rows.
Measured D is 582.881 nm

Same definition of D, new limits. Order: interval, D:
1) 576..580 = 576.872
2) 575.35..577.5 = 576.872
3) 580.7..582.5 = 582.076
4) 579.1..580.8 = 580.737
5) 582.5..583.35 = 582.881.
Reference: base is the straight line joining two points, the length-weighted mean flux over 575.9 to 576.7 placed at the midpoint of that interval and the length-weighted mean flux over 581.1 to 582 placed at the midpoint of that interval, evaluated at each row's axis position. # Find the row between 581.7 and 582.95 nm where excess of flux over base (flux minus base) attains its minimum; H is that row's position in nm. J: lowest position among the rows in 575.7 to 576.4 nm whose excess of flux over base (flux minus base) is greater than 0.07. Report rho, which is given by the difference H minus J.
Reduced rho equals 6.00 nm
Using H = 582.344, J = 576.341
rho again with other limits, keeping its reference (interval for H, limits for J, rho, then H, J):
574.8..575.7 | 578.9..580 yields -4.12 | 575.546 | 579.669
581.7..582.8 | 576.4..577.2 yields 5.87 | 582.344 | 576.474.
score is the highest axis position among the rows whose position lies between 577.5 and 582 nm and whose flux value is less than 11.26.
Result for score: 581.540 nm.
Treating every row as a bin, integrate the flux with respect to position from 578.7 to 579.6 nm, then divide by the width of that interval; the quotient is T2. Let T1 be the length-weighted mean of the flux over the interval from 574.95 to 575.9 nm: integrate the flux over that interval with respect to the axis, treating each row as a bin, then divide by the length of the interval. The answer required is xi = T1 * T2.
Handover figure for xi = 119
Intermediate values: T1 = 11.02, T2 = 10.78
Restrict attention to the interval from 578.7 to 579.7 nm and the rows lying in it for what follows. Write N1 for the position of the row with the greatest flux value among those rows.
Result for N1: 579.669 nm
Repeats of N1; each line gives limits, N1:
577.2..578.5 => 577.936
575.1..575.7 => 575.678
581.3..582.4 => 582.076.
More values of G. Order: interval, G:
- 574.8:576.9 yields 11.74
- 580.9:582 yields 11.49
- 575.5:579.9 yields 11.74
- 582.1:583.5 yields 11.68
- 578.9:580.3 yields 11.5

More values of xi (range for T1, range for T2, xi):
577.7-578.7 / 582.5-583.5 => 125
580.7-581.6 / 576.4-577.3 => 126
